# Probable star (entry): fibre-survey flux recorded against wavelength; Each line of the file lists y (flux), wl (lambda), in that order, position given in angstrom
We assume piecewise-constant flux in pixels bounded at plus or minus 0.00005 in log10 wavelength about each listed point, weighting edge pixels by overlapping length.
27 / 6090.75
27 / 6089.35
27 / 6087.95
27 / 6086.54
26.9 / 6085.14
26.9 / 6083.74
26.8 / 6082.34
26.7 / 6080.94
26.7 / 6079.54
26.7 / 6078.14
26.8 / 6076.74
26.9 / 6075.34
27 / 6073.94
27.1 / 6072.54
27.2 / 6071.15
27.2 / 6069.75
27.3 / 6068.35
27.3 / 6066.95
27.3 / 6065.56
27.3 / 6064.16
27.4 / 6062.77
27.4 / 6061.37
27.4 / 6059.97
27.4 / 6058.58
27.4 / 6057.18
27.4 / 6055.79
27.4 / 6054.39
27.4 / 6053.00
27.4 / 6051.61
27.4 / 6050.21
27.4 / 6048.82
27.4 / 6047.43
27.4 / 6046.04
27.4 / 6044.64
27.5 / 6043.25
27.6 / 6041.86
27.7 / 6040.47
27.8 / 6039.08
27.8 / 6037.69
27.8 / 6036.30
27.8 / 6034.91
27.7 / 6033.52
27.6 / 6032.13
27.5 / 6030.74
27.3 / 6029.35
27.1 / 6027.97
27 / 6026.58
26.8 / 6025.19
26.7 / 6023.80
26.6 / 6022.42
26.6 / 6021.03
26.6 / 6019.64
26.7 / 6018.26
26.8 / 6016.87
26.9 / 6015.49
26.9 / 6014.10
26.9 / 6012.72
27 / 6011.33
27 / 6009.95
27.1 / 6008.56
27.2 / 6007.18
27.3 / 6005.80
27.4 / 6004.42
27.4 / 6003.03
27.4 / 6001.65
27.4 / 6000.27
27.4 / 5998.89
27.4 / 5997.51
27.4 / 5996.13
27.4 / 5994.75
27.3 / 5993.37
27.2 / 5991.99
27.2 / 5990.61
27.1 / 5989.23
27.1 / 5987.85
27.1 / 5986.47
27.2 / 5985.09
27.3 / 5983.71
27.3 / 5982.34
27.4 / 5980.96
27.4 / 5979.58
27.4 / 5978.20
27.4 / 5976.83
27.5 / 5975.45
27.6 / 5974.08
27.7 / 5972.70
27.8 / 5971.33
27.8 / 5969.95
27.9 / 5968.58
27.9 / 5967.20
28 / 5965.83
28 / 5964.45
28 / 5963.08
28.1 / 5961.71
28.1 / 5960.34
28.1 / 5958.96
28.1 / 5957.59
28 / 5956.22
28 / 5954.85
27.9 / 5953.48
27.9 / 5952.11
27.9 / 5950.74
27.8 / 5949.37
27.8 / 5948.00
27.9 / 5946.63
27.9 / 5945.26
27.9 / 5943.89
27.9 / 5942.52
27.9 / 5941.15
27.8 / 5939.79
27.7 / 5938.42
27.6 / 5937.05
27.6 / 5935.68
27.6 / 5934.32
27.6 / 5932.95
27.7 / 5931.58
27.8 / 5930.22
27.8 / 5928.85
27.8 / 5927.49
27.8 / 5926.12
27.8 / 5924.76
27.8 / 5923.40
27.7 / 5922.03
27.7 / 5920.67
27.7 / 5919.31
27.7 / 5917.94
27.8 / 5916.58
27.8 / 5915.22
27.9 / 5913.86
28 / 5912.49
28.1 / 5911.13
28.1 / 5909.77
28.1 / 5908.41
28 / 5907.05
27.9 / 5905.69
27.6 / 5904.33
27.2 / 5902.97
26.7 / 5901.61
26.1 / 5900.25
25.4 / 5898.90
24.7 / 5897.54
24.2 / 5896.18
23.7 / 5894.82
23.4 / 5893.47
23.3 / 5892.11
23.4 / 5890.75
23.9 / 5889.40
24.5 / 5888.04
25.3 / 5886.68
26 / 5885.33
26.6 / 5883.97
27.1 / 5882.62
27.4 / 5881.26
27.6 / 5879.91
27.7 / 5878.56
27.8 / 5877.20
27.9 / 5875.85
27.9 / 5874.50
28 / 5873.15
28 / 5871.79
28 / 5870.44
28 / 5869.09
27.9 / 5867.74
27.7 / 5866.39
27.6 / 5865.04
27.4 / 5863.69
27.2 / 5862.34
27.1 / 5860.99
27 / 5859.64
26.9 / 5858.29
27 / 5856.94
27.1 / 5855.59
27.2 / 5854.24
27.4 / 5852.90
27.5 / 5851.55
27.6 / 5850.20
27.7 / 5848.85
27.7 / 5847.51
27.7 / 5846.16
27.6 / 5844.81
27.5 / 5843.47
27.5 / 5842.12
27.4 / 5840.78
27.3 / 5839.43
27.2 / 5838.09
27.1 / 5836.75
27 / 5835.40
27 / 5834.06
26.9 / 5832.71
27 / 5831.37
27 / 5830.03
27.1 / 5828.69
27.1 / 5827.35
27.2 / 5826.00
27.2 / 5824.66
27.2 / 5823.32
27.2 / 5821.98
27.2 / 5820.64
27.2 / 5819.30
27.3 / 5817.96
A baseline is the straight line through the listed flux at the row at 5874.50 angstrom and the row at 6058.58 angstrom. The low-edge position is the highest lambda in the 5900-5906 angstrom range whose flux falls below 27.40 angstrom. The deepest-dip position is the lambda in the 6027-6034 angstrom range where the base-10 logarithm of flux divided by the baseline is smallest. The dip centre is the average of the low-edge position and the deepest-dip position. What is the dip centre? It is 5965.5 angstrom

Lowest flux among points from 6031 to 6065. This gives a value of 27.3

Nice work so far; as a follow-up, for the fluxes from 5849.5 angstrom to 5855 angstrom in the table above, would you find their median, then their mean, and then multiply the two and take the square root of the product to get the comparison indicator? 27.4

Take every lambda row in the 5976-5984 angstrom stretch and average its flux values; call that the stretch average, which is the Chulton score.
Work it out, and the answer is 27.4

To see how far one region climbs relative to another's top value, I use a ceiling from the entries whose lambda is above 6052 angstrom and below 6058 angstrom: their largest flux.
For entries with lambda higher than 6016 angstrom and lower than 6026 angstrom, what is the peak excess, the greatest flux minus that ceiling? -0.60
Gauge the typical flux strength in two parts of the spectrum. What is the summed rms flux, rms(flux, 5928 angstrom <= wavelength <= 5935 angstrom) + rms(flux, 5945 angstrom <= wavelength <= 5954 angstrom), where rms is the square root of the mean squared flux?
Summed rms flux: 55.6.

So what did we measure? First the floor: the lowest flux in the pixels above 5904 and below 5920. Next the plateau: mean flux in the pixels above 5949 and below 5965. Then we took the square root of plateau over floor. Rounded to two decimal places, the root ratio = 1.01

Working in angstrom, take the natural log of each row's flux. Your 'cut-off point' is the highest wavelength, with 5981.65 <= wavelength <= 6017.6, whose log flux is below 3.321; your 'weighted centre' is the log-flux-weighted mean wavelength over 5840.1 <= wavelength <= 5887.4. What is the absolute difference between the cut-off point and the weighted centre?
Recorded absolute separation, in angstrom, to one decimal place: 153.2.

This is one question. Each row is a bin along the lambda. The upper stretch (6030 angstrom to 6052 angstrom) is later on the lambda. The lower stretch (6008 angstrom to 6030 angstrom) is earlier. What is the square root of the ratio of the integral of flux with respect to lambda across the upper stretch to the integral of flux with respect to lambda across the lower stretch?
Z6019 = 1.01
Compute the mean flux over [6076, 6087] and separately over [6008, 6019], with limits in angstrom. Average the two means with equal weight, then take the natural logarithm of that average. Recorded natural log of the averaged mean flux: 3.291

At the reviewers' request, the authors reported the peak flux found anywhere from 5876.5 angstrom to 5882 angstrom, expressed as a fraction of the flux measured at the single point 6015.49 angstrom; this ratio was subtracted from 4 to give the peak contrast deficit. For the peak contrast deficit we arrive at 2.97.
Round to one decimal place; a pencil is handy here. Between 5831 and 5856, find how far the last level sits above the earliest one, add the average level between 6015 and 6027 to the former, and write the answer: 26.8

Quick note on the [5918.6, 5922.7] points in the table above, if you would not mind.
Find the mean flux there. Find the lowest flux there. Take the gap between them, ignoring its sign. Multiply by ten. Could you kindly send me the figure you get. 0.0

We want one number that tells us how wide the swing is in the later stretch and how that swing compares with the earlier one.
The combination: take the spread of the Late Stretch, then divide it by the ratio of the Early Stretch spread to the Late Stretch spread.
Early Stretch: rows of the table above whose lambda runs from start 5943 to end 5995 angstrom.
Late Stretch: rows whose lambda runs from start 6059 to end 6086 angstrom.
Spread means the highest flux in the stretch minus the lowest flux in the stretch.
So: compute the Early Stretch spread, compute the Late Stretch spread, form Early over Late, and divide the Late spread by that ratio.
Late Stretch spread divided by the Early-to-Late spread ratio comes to 0.49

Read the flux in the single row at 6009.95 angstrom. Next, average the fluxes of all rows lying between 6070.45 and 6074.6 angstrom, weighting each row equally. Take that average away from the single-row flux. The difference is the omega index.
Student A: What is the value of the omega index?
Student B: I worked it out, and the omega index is -0.1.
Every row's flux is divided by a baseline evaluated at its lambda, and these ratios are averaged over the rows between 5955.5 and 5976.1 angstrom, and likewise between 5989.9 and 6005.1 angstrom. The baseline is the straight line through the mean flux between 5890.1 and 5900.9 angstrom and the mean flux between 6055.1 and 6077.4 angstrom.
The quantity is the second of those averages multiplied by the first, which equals 1.150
